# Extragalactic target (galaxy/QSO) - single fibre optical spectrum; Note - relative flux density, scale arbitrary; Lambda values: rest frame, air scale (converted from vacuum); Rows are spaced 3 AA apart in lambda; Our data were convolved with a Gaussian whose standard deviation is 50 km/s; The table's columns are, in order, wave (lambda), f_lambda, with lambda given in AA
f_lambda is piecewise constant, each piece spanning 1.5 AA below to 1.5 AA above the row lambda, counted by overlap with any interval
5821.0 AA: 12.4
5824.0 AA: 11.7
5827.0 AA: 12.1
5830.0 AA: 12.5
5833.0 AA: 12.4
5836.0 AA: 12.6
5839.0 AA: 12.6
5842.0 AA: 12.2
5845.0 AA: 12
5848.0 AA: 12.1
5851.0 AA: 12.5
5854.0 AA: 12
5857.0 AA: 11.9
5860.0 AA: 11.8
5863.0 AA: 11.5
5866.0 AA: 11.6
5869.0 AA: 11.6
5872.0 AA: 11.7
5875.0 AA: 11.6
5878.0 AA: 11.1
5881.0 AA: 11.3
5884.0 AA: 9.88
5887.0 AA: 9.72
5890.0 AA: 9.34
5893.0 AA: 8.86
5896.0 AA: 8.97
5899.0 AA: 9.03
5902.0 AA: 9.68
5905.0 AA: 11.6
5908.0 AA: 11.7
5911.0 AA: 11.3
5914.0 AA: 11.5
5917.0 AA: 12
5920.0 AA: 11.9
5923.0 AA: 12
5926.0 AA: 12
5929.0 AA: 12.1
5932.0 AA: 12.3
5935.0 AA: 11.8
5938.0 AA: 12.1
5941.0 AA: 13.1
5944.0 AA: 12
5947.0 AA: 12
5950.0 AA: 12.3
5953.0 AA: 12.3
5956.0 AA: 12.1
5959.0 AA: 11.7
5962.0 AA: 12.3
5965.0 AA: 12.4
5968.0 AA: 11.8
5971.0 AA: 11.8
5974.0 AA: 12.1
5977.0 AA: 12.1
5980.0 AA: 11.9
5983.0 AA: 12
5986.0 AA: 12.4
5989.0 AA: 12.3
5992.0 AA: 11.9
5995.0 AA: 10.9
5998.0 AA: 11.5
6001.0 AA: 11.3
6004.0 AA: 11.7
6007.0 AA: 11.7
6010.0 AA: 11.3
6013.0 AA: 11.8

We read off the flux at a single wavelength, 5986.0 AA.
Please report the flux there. 12.4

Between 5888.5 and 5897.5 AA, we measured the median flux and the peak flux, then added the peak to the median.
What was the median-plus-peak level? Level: 18.3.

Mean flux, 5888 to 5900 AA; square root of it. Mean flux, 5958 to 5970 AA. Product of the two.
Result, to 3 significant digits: 36.3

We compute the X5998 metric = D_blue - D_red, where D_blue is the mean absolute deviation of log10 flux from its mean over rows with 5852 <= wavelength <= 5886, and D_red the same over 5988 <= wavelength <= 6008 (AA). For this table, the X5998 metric 0.003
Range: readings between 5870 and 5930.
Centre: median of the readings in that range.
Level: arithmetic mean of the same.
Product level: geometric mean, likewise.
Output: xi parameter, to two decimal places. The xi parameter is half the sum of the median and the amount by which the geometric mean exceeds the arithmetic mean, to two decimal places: 5.67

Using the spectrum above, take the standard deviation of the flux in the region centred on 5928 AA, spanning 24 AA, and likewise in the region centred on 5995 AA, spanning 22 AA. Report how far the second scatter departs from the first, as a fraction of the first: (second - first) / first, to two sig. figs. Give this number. 2.6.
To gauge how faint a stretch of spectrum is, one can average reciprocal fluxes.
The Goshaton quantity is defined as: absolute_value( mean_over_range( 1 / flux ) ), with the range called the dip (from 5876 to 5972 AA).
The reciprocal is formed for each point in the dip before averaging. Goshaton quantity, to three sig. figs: 0.0889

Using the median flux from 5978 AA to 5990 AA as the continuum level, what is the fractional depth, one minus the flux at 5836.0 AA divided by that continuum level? -0.037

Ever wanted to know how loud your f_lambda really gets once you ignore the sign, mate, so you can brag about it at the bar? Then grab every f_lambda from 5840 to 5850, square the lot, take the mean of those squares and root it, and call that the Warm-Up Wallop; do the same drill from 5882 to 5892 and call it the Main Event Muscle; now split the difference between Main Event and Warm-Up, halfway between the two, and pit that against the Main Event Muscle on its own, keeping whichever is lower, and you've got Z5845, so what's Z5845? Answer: 9.6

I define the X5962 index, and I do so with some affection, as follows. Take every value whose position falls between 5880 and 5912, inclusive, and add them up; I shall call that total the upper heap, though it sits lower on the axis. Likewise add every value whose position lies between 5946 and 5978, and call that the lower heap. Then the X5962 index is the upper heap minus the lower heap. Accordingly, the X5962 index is -22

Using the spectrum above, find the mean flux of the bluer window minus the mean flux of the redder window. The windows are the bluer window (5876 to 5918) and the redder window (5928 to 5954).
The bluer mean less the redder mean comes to -1.8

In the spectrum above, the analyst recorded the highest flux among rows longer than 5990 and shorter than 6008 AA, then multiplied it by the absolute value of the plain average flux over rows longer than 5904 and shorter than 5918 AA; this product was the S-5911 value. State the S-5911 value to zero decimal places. 138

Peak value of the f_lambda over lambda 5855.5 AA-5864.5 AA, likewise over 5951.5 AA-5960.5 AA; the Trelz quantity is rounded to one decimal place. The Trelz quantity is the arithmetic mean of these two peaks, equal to 12.1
